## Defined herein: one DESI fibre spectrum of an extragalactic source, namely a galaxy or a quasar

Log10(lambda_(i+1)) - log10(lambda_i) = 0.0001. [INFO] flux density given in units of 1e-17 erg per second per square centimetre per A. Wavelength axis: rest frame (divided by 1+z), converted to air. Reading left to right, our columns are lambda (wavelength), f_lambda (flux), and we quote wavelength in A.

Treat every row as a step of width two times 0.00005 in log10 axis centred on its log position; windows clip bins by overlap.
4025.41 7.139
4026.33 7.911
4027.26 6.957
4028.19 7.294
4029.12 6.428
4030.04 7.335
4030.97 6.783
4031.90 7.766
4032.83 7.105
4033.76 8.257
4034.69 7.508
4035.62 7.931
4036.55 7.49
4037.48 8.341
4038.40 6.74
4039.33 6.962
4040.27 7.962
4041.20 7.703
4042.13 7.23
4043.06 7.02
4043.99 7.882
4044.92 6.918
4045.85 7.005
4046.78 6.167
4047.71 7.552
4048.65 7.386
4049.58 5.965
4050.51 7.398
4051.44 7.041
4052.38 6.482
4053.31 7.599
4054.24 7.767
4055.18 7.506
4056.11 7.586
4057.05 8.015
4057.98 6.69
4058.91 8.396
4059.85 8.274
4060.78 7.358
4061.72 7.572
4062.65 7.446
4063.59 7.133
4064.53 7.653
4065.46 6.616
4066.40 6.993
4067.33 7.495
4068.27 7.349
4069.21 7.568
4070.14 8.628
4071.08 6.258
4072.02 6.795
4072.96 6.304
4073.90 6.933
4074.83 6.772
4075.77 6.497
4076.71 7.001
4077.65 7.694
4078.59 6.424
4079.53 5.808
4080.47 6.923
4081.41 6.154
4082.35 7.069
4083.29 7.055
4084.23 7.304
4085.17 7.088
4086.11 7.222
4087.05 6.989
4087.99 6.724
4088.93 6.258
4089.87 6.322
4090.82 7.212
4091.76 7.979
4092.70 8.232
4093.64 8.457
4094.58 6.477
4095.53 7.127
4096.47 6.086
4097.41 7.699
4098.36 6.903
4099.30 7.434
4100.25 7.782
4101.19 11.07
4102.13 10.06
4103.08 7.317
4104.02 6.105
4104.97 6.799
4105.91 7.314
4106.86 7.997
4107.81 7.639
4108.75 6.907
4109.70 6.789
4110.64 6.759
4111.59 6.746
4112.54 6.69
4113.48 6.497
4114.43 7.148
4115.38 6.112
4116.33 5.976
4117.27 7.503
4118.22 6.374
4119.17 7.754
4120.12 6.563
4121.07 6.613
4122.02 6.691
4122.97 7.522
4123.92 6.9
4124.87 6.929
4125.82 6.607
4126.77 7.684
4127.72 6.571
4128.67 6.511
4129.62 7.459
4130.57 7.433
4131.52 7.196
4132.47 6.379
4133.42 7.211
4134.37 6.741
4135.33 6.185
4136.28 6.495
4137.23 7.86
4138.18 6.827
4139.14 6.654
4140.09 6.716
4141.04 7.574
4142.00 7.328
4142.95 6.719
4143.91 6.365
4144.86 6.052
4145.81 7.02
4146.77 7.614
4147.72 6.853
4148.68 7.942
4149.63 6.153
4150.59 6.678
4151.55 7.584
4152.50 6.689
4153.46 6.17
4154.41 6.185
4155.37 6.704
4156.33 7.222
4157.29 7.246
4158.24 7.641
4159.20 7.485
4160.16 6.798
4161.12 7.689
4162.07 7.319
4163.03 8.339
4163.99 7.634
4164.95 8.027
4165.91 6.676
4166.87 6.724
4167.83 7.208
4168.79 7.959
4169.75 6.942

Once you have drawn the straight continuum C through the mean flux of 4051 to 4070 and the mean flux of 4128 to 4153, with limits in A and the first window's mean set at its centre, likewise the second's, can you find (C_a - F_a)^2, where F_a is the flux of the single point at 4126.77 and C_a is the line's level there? 0.44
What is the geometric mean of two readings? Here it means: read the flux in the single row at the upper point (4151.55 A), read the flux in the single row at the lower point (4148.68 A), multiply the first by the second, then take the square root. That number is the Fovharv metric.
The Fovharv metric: 7.8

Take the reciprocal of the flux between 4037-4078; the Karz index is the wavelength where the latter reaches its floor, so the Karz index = 4070.14 A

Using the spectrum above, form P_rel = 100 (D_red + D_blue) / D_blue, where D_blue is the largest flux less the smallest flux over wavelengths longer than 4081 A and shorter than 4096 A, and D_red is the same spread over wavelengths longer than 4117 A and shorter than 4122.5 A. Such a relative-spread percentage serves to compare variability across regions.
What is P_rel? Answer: 160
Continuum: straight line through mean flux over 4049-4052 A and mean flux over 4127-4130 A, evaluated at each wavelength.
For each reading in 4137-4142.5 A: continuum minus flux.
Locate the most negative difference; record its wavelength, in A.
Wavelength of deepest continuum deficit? 4137.23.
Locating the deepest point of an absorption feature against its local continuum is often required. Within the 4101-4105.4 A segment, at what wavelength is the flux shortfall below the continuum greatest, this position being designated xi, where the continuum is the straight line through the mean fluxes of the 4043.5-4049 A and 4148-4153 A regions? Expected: 4104.02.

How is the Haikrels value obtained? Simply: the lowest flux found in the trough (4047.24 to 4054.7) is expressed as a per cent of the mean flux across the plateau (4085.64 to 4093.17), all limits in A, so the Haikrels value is 83.8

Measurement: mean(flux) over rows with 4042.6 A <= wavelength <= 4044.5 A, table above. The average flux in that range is 7.45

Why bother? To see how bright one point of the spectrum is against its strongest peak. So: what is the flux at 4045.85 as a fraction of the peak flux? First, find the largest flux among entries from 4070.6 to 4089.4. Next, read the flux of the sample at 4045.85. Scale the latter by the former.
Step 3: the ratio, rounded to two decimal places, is 0.91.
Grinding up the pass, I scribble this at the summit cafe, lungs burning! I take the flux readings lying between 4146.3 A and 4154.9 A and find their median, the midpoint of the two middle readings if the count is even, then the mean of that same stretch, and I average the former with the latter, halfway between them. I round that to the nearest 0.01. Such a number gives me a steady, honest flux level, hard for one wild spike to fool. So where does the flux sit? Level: 6.78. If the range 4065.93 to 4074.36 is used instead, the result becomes 7.07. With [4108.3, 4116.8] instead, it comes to 6.69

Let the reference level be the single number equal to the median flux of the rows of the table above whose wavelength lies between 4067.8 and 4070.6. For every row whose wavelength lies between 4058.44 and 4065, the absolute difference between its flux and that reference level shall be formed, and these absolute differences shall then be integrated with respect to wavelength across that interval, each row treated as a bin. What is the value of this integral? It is 2.2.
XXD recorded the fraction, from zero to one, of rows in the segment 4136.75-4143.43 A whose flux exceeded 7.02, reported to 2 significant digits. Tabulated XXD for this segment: 0.43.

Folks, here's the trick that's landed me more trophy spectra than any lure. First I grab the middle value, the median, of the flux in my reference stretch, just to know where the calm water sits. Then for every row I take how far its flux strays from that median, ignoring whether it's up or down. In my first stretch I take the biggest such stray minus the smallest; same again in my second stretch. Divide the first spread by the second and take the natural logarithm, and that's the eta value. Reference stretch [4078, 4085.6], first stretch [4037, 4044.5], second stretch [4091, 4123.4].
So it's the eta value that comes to -1.1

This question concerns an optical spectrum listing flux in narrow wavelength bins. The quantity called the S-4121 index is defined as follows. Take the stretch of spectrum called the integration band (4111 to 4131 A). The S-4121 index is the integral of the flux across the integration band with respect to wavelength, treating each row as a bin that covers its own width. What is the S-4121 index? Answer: 137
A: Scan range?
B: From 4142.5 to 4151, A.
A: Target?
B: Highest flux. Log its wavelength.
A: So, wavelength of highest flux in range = 4148.68 A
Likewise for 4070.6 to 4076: 4073.90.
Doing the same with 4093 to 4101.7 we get 4101.19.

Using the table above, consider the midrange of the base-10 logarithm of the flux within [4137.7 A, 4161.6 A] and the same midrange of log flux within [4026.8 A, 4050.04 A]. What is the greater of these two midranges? 0.848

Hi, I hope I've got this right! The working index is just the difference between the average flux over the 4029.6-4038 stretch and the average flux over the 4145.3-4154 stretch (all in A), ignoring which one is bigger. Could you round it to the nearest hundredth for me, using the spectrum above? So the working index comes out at 0.65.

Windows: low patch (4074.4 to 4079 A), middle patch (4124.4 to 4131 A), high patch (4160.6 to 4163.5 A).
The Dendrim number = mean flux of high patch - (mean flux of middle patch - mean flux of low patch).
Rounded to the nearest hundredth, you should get 7.63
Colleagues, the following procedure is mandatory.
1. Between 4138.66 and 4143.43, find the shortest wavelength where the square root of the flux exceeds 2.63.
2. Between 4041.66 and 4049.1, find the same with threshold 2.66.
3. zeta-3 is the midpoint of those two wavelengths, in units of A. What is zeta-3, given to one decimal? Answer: 4091.6 A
